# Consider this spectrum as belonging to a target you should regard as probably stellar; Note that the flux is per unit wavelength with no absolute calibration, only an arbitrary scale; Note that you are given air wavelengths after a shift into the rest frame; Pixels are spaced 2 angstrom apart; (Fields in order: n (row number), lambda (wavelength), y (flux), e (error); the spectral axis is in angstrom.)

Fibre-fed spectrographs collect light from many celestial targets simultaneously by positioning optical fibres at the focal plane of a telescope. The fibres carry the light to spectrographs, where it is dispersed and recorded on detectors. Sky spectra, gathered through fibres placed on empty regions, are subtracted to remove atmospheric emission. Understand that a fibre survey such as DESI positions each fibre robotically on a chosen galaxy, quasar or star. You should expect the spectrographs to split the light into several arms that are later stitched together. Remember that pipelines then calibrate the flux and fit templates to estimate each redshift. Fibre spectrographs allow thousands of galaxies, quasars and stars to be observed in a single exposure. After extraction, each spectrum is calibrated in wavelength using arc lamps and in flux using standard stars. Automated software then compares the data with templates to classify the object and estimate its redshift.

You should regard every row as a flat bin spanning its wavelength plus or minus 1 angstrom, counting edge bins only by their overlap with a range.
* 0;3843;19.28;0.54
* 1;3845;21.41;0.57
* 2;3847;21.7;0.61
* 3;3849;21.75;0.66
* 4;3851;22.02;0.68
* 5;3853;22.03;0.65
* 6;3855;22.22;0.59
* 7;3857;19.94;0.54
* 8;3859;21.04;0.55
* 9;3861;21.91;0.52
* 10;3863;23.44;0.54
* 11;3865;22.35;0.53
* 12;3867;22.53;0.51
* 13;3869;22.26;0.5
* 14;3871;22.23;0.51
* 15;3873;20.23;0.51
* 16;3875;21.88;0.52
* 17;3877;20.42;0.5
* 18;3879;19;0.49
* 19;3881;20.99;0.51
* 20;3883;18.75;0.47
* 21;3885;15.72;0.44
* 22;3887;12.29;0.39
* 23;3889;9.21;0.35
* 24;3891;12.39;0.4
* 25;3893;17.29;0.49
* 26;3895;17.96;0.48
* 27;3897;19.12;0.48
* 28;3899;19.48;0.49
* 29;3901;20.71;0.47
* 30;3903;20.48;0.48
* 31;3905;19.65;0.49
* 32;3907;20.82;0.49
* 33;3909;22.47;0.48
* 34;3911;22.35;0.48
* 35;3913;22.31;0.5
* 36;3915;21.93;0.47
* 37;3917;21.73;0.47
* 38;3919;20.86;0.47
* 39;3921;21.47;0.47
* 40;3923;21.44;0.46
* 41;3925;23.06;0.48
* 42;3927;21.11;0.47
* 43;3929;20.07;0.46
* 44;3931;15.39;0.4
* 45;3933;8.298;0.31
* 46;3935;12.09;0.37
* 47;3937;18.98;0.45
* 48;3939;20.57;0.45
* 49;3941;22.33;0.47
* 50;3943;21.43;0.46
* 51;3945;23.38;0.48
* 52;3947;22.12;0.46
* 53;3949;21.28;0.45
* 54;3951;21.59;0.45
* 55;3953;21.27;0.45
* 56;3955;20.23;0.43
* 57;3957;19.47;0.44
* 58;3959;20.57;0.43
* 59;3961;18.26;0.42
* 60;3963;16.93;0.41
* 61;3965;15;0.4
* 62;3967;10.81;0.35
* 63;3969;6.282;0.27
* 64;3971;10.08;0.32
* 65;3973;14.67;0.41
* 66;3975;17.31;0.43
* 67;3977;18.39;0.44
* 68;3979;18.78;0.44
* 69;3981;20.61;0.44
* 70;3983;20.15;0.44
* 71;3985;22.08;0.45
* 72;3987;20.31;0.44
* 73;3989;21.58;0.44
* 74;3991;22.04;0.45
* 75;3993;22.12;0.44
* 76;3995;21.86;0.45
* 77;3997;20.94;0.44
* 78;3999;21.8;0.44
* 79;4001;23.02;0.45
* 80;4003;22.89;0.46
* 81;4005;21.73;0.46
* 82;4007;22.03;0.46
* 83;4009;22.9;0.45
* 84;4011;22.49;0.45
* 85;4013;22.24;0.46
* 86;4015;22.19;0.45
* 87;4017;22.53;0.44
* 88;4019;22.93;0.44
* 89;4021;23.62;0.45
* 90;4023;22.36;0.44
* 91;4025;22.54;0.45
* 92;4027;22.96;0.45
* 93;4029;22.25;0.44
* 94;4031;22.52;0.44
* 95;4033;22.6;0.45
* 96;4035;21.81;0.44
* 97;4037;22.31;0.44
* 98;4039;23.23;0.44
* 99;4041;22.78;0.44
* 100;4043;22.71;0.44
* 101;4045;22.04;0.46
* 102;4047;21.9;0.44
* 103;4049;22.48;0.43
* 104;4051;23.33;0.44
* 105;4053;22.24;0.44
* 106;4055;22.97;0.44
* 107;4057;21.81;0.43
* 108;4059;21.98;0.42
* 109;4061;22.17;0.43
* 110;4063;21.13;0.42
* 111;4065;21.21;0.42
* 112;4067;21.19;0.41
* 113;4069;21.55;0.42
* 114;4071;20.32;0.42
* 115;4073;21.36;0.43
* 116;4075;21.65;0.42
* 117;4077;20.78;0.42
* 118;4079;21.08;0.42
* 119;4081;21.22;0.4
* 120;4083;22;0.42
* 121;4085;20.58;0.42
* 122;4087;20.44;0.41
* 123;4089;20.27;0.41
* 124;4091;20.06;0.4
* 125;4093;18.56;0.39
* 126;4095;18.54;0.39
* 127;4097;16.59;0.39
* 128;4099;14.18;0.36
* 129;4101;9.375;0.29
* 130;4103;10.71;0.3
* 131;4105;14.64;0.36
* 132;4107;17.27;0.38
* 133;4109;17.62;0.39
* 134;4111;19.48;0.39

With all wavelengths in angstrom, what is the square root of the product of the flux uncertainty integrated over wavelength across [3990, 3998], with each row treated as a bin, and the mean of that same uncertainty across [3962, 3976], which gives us 1.15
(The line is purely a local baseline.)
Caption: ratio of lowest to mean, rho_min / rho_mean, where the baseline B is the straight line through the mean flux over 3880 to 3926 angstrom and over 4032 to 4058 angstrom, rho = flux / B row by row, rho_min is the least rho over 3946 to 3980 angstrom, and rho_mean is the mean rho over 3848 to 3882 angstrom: 0.26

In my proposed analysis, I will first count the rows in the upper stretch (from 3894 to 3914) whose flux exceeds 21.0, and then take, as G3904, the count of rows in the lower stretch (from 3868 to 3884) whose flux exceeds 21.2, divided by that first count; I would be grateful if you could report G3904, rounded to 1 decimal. 1.0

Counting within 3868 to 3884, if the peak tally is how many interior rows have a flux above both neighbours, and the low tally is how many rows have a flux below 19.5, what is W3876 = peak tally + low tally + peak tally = 6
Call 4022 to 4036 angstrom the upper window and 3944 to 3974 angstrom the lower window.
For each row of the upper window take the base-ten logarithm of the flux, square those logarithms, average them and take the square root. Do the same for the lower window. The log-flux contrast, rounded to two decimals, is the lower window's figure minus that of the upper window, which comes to -0.12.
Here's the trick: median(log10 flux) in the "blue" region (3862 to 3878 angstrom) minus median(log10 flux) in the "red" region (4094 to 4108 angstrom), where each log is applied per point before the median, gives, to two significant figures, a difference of 0.18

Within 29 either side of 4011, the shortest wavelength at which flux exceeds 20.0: 3983 angstrom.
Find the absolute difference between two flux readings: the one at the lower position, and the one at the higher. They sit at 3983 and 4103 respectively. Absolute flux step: 9.4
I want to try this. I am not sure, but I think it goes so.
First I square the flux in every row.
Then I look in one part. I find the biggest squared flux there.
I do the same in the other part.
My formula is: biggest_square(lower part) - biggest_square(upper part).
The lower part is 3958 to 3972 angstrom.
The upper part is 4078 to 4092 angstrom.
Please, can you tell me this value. -61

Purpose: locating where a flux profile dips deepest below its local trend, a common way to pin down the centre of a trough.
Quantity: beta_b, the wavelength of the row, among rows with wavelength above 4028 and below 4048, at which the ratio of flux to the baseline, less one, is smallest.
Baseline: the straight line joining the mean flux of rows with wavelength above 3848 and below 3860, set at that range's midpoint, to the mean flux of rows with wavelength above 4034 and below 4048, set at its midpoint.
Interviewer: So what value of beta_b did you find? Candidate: 4035 angstrom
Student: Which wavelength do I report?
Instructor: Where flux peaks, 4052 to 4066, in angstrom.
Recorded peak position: 4055 angstrom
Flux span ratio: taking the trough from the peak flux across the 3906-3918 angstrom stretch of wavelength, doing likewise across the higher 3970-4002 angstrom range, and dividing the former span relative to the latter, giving 0.1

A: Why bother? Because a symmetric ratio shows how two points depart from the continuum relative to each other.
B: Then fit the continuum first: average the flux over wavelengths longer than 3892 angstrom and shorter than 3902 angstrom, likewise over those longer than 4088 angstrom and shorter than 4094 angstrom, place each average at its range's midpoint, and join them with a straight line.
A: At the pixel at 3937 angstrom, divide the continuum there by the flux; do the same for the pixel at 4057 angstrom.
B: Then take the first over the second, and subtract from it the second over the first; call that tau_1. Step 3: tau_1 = 0.23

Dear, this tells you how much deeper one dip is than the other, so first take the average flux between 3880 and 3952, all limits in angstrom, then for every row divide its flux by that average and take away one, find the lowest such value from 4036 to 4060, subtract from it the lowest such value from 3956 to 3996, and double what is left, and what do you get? 1.6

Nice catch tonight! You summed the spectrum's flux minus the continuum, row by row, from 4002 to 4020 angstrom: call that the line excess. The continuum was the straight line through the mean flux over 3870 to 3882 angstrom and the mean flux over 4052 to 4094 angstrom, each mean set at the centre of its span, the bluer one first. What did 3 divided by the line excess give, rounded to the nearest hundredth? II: 0.24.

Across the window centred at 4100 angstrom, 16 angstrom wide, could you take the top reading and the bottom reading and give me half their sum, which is 14.0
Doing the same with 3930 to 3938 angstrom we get 13.6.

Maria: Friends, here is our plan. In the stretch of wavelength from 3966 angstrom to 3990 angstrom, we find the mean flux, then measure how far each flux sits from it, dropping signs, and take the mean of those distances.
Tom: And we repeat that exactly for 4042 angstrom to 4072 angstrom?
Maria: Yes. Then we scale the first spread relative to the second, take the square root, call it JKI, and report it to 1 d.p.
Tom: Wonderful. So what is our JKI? 2.7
